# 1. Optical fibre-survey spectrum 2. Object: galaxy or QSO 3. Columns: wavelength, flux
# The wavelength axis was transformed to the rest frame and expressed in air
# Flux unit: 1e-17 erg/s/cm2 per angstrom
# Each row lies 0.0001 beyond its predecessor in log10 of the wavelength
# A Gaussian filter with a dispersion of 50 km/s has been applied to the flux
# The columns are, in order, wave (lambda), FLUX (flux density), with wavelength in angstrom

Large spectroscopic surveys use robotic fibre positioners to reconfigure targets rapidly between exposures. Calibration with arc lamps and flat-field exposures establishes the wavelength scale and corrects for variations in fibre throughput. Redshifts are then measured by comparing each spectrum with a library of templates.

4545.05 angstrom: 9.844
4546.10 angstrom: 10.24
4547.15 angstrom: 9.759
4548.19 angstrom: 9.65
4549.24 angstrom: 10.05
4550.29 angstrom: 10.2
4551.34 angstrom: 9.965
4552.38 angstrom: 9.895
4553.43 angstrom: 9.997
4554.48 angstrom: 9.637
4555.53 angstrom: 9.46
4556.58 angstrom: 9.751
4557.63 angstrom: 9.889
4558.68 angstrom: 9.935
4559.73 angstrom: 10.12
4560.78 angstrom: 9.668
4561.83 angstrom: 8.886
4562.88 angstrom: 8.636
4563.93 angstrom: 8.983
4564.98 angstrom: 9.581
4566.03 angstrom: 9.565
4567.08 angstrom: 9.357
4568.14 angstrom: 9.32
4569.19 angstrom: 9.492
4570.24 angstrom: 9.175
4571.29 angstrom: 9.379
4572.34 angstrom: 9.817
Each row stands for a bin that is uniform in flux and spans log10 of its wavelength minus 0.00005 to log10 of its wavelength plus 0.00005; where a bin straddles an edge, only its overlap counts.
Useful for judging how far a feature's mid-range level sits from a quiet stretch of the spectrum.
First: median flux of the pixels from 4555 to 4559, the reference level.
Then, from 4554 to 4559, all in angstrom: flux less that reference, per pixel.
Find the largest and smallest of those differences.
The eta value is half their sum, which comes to -0.12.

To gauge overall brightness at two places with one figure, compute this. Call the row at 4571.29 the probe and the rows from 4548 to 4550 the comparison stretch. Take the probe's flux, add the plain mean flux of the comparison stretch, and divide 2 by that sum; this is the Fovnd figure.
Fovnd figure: 0.104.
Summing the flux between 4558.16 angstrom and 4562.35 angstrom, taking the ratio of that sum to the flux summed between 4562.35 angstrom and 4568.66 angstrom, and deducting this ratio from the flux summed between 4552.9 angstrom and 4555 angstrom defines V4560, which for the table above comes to 19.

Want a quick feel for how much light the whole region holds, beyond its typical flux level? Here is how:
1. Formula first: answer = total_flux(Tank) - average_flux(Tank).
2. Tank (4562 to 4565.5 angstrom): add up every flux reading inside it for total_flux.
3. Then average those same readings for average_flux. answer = 18.1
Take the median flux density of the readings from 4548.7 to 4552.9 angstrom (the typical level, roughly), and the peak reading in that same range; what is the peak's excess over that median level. 0.19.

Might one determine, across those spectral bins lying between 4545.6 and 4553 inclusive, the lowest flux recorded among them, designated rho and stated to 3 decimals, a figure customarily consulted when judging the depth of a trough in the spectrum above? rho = 9.650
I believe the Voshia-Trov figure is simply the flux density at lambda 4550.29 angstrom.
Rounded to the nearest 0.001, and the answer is 10.200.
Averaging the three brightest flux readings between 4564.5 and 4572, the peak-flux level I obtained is 9.5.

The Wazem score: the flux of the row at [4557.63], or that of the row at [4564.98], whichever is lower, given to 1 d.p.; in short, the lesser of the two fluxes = 9.6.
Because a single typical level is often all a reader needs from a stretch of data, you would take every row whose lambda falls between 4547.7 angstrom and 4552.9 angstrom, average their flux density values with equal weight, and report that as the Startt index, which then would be 10.0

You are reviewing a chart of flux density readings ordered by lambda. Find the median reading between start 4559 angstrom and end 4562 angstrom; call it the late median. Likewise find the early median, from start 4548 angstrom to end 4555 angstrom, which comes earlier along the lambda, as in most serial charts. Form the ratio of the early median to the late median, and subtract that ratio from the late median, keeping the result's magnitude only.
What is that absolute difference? 8.6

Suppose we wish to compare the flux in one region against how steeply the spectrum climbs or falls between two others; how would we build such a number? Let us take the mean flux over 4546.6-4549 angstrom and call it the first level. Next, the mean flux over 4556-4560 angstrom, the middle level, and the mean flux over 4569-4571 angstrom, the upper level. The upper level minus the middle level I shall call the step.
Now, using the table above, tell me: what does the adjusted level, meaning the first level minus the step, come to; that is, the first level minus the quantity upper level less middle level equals 10.3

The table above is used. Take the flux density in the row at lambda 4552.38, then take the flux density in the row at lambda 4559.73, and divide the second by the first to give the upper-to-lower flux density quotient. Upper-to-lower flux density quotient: 1.02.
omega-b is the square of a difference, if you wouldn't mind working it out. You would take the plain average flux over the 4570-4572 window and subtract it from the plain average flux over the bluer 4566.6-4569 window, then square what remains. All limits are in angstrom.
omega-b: 0.00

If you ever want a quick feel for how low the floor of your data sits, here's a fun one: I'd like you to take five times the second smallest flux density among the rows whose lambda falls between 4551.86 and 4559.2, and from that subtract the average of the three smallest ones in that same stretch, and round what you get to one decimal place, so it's 38.6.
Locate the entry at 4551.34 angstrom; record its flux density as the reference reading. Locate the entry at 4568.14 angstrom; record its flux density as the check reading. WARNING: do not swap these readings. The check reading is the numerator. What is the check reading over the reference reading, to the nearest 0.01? 0.94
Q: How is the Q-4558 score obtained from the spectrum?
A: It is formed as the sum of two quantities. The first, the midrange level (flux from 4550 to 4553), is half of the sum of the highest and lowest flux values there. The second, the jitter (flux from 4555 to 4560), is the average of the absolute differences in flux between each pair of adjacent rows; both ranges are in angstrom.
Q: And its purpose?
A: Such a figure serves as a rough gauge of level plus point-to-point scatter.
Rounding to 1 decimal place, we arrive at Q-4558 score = 10.2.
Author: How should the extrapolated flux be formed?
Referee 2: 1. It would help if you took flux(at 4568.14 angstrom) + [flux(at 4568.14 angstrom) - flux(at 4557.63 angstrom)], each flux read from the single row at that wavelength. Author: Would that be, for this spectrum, 8.75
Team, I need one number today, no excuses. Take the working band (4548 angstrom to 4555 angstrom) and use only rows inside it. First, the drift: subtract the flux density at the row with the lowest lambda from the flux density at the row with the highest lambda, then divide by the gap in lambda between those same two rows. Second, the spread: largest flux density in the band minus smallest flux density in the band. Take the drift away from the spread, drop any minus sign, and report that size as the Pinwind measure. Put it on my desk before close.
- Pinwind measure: 0.57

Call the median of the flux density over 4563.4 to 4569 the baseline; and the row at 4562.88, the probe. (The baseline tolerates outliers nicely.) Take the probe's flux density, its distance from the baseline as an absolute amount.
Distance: 0.72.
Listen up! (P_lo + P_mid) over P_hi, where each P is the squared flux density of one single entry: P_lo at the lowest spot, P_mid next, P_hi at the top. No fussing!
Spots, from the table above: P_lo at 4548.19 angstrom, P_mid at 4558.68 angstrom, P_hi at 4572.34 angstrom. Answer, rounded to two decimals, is 1.99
